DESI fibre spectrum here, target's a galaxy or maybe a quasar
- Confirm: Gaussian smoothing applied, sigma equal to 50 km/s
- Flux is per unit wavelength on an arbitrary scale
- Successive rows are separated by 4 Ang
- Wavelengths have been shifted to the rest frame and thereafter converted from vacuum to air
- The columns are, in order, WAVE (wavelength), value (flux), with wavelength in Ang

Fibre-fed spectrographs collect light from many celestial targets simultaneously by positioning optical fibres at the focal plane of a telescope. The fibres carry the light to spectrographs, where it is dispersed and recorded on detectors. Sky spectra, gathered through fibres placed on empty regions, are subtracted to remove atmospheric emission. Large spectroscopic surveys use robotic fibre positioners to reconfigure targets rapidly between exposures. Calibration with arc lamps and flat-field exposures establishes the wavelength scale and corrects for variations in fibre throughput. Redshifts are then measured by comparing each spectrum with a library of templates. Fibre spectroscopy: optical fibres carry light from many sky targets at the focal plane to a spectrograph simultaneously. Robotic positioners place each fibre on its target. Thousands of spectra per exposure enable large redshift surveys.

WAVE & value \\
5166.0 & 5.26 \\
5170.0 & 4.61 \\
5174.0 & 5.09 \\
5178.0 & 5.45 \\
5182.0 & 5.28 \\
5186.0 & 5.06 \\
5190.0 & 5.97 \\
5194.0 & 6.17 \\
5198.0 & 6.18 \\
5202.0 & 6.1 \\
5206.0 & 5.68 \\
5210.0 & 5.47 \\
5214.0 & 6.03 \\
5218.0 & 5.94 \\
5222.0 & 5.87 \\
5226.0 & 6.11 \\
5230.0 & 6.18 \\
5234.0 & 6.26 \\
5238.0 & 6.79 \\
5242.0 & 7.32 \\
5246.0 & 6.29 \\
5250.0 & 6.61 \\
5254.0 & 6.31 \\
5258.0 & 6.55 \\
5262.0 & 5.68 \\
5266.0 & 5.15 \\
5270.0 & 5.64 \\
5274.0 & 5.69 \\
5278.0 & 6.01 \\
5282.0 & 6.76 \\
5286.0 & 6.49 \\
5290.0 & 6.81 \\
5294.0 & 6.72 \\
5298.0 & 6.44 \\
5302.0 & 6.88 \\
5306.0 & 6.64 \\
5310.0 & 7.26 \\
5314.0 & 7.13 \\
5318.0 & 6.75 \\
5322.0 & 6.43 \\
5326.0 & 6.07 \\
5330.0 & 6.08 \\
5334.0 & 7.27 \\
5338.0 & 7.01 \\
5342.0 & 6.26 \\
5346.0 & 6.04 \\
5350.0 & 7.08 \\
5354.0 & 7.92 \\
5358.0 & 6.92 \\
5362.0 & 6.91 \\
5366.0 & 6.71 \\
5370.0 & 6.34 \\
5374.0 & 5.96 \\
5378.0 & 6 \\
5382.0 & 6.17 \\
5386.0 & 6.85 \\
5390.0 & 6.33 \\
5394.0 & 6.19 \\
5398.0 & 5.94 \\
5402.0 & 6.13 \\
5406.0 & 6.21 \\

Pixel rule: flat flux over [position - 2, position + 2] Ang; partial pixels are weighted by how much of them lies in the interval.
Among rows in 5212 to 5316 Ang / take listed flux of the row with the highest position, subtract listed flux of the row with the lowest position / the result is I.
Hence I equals 1.1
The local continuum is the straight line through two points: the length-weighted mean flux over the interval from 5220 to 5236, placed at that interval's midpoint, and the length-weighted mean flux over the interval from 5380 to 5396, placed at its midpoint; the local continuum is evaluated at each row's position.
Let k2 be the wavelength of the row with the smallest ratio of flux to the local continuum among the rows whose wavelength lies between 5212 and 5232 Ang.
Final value 5222.0 Ang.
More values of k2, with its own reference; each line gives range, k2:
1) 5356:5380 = 5374.0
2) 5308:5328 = 5326.0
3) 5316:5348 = 5346.0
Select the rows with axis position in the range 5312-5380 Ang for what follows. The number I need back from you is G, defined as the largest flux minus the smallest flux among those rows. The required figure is 2.0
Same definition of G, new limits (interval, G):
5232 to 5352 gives 2.2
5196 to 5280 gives 2.2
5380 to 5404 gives 0.9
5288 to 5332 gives 1.2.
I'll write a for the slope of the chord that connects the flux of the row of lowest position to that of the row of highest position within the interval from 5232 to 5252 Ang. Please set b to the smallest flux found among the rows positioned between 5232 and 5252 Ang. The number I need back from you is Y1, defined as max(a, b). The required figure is 6.26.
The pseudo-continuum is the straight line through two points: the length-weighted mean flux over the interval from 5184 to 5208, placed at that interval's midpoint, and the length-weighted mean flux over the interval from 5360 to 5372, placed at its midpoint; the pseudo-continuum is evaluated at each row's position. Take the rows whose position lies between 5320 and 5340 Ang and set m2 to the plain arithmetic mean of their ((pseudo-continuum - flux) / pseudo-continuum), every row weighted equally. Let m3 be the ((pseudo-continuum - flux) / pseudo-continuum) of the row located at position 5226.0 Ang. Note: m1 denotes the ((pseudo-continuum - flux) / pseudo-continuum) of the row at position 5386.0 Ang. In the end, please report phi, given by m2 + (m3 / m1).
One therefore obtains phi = 1.2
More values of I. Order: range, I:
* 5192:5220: -0.2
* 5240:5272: -1.7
